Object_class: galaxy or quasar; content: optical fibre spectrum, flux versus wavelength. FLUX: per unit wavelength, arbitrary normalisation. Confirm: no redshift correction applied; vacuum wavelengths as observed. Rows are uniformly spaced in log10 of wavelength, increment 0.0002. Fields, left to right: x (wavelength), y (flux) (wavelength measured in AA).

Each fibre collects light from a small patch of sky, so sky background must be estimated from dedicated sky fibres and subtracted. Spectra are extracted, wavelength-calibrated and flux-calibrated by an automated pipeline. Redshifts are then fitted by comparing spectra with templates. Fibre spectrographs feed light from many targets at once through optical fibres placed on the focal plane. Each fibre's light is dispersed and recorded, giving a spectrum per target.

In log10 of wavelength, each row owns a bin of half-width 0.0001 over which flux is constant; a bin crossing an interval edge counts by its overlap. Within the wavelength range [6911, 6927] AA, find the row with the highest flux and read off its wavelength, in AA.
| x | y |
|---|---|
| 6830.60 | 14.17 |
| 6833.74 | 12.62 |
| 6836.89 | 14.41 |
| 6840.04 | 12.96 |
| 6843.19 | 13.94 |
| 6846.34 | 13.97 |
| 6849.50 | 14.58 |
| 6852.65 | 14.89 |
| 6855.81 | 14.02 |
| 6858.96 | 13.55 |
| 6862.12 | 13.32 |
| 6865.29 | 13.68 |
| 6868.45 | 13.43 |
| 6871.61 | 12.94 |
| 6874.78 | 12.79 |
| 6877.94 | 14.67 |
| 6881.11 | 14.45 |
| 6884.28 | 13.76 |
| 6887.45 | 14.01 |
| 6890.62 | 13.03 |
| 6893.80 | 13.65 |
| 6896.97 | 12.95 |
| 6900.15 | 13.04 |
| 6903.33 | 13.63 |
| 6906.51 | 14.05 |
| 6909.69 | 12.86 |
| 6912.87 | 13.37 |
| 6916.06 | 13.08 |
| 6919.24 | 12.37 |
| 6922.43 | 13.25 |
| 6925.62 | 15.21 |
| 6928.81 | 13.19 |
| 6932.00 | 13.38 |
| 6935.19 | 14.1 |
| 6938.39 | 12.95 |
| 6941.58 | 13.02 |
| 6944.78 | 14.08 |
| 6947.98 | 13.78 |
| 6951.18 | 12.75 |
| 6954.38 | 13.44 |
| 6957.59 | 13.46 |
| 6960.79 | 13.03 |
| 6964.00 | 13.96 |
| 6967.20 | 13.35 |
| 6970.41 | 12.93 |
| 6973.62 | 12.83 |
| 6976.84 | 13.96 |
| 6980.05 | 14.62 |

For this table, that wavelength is 6925.62 AA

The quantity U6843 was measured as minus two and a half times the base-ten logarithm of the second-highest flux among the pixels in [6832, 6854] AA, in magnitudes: -2.91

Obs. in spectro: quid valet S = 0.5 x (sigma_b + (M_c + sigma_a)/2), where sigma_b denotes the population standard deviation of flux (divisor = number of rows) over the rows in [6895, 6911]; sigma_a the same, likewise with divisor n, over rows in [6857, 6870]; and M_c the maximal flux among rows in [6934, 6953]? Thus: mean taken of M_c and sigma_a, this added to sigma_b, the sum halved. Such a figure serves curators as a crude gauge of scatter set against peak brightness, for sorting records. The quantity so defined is 3.79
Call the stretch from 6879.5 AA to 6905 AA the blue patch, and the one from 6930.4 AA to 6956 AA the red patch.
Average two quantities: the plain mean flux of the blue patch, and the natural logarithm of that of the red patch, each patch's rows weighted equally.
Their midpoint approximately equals 8.08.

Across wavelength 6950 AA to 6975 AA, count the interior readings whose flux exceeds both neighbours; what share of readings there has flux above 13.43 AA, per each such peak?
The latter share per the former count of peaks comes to 0.19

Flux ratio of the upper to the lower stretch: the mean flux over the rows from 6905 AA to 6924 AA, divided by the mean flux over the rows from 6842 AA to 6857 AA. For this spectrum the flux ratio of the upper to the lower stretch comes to 0.92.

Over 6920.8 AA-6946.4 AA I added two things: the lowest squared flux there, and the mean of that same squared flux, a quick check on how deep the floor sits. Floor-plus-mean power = 354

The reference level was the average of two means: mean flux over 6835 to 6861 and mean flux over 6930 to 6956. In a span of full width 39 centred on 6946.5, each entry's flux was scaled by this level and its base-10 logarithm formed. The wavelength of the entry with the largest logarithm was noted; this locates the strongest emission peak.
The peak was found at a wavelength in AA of 6935.19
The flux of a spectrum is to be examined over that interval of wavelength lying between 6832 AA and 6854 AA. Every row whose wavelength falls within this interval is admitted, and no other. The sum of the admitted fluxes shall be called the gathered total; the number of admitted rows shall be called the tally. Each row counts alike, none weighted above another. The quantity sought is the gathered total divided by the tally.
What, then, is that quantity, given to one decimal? 13.9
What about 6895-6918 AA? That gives 13.3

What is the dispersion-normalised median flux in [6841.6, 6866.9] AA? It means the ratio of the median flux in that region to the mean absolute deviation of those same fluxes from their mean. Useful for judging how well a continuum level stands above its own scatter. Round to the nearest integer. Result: 37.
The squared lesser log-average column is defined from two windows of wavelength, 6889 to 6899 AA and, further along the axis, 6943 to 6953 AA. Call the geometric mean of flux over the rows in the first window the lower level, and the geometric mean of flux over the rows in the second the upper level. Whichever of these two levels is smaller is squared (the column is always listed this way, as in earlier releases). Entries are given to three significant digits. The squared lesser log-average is 174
